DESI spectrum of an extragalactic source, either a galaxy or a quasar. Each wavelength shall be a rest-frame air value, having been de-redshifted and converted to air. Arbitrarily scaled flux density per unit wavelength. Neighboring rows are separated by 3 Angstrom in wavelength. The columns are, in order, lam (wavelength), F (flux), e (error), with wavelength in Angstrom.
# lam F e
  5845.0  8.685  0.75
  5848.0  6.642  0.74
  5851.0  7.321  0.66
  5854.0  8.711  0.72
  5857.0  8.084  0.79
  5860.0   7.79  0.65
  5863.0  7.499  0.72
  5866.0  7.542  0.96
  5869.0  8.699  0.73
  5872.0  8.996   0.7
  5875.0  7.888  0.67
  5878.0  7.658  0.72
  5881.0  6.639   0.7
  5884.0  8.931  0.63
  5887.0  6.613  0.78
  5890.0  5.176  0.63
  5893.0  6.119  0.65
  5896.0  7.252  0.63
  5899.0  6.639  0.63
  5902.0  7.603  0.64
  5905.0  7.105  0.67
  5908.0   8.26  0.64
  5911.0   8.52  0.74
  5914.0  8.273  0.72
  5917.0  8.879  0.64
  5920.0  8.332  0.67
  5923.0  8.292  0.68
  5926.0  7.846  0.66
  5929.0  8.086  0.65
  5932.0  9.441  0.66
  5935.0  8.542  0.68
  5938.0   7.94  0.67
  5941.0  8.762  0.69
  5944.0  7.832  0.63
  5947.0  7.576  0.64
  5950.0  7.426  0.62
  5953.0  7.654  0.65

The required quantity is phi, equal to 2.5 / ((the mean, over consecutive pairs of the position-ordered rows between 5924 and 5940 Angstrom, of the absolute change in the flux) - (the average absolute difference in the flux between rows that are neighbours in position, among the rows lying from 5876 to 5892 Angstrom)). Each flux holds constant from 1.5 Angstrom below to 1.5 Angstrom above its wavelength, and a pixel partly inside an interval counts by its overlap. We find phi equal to -3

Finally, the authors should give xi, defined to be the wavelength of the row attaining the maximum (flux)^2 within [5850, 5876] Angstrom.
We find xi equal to 5872.0 Angstrom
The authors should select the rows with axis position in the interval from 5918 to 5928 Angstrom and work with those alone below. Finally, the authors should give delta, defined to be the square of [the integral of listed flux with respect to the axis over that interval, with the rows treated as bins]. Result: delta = 6706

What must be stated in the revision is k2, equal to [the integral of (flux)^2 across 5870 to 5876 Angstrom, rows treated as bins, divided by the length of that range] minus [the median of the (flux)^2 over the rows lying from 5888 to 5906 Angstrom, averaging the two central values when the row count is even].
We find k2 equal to 25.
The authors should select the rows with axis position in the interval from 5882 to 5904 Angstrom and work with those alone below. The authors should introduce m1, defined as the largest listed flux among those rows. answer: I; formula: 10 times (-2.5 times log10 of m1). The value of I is -23.8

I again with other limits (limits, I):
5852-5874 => -23.9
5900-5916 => -23.3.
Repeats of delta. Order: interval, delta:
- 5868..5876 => 4686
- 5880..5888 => 3591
